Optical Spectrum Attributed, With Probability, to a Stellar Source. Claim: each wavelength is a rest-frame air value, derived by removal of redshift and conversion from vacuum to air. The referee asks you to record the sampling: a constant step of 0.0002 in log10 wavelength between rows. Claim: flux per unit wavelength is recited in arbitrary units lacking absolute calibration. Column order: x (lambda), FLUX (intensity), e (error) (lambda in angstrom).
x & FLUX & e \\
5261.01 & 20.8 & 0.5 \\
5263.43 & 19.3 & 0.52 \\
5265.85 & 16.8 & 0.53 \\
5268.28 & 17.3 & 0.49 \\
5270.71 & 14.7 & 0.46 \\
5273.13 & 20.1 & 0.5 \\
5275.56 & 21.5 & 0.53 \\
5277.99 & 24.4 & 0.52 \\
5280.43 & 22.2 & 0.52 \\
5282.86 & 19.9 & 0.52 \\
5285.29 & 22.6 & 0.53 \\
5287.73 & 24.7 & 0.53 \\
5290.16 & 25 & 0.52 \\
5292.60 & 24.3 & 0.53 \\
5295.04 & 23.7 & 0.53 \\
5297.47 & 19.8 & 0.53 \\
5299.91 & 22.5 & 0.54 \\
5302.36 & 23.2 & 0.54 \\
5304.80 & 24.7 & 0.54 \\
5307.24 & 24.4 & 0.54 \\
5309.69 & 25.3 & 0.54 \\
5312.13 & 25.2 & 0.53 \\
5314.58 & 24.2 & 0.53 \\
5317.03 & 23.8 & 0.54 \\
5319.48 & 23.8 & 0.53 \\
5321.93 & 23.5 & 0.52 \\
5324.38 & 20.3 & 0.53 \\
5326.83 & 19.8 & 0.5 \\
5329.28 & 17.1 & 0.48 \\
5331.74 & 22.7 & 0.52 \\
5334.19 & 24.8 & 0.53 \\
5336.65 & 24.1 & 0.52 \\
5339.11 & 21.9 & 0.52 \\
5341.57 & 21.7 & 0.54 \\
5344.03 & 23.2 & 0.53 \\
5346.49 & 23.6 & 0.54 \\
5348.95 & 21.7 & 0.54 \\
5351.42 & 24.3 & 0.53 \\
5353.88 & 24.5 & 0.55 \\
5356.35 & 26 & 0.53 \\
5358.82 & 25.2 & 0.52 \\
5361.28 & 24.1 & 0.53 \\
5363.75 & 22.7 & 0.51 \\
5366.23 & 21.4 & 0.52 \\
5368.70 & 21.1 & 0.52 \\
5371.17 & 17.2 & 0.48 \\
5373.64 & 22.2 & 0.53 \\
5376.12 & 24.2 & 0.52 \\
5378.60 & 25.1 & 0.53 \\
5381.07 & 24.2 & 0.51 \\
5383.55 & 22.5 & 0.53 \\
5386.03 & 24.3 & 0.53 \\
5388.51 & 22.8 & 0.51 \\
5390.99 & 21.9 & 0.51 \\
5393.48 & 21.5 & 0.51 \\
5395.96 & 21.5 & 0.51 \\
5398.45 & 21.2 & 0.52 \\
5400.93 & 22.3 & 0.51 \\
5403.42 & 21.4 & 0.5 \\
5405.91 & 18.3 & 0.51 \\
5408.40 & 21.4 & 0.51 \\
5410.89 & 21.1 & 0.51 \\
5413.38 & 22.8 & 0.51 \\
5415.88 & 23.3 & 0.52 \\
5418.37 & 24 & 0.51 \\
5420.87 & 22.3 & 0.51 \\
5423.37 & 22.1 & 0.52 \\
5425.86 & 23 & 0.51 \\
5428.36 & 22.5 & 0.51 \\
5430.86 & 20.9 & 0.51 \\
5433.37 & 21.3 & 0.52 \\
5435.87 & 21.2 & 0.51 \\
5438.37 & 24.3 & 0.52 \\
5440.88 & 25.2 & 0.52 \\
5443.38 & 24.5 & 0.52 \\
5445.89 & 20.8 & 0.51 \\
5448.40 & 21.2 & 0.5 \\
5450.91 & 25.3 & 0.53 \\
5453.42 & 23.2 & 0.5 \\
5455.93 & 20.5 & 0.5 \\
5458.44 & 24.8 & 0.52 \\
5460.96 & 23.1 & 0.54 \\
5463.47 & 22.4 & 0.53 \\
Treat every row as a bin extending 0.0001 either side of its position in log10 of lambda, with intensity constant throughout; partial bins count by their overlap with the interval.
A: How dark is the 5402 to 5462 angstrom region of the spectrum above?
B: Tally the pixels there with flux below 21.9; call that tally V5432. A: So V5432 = 10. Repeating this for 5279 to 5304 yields 2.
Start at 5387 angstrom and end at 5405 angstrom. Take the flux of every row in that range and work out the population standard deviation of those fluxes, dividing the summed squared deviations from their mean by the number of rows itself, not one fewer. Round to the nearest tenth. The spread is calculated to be 0.5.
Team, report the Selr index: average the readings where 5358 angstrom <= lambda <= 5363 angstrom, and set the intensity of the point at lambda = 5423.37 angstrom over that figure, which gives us 0.90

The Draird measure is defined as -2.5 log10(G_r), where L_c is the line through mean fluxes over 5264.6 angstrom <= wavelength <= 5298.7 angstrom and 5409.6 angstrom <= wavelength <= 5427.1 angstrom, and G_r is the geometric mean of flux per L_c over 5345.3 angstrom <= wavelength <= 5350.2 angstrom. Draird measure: -0.035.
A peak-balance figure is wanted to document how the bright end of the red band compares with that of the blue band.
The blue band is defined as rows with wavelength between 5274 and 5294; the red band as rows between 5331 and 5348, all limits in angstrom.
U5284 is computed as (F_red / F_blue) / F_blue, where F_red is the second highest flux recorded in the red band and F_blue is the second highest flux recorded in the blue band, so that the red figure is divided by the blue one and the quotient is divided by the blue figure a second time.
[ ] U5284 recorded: 0.0395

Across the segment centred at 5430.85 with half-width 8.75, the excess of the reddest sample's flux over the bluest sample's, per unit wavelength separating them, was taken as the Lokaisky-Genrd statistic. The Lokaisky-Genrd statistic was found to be 0.15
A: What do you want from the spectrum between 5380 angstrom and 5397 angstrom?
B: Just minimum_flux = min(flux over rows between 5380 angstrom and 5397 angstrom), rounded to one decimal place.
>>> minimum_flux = 21.5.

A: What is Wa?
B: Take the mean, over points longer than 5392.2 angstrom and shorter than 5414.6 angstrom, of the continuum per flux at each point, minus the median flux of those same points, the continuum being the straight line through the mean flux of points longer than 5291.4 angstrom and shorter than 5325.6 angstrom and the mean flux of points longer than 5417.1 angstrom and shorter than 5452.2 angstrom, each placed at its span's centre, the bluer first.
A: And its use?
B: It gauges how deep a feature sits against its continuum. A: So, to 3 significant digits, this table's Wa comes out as -20.3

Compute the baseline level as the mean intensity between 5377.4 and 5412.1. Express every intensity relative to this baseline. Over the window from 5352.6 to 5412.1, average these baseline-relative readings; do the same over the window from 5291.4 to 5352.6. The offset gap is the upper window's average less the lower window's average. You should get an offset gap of -0.52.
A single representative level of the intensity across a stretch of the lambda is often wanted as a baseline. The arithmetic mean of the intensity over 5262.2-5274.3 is 17.6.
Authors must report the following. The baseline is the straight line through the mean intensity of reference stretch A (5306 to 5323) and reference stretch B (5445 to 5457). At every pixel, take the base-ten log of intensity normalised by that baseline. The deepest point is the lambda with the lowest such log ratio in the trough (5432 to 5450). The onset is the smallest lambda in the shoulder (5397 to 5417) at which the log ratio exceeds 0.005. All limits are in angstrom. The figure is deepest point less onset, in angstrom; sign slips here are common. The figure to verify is 30.0 angstrom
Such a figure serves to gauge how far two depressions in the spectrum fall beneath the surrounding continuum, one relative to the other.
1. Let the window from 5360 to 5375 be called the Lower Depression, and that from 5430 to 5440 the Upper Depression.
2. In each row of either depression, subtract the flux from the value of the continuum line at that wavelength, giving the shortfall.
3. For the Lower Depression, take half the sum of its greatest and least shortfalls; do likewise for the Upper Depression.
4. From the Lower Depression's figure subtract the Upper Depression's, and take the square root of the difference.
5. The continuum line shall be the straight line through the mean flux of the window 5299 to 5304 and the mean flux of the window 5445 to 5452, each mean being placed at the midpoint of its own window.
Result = 1.5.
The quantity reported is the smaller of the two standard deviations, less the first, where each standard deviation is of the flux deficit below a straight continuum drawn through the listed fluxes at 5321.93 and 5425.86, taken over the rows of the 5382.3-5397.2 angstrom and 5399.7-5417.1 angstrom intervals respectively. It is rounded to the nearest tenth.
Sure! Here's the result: 0.0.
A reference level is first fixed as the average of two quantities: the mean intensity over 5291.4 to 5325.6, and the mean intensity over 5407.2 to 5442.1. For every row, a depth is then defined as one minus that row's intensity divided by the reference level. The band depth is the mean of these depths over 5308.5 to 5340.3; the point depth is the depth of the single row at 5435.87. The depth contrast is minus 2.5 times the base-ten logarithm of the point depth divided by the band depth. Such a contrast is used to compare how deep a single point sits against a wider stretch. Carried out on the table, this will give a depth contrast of -2.4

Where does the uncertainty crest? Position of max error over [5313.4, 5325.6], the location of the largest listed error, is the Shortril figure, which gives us 5317.03 angstrom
